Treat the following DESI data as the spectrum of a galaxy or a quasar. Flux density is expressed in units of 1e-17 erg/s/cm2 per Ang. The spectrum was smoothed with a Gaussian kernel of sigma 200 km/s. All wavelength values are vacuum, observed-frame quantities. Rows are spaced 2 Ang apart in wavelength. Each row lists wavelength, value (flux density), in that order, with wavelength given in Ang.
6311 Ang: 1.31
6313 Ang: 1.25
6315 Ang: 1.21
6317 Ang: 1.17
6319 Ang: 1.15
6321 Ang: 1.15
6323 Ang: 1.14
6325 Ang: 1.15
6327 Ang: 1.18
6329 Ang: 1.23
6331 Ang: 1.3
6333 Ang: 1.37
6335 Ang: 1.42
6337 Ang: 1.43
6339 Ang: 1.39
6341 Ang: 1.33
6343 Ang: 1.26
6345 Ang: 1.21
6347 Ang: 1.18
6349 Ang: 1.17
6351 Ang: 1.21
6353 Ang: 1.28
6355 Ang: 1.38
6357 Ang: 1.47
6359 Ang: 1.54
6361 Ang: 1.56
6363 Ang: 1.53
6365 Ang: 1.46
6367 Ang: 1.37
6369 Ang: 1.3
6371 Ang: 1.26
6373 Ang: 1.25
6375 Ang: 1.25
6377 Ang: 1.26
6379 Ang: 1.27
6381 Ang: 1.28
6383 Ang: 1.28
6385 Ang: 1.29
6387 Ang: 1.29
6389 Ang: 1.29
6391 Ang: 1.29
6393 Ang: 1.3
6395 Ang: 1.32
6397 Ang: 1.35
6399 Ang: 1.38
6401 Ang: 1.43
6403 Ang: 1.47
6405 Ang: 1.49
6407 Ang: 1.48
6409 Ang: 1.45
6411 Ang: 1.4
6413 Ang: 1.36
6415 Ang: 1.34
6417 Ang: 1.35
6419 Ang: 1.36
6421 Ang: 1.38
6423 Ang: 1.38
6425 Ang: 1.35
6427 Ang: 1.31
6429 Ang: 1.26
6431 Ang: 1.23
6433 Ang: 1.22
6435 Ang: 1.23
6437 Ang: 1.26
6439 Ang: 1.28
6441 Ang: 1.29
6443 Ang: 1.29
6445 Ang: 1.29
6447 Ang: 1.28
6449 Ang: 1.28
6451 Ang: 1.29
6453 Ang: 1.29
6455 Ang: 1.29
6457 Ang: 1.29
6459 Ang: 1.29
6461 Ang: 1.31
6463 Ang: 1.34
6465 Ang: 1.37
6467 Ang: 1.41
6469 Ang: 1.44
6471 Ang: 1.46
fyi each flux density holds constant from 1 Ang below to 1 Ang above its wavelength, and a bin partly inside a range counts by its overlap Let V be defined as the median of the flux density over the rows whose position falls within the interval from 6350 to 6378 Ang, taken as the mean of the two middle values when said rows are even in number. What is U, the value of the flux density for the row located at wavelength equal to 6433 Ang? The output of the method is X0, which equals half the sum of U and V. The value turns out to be 1.28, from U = 1.22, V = 1.335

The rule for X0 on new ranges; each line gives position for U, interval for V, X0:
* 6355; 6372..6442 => 1.34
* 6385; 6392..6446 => 1.32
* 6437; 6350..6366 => 1.36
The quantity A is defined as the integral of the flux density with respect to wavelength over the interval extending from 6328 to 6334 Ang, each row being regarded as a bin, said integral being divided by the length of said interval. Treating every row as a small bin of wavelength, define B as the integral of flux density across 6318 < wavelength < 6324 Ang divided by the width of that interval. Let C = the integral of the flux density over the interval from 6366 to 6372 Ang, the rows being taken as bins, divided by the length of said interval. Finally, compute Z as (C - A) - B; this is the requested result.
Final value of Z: -1.14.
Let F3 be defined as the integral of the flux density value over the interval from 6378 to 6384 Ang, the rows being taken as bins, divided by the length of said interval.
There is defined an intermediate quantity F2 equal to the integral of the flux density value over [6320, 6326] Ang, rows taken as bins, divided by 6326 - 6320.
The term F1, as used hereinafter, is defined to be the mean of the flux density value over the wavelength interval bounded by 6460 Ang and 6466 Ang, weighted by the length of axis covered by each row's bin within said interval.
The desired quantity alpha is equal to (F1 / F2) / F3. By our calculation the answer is 0.92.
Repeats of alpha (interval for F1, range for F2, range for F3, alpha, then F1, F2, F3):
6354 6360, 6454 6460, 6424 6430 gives 0.87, 1.46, 1.29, 1.31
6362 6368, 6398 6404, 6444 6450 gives 0.79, 1.45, 1.43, 1.28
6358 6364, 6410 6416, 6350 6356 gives 0.88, 1.54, 1.37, 1.29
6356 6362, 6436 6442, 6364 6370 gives 0.87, 1.52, 1.28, 1.38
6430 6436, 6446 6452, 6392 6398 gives 0.72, 1.23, 1.28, 1.32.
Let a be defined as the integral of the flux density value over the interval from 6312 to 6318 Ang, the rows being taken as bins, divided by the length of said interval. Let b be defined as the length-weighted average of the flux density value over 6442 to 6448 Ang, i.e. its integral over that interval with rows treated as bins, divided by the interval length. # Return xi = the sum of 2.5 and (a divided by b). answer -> 3.44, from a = 1.21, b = 1.287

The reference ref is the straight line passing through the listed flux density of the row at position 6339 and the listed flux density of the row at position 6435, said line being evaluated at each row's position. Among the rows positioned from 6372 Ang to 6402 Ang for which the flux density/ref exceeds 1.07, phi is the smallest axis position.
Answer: 6401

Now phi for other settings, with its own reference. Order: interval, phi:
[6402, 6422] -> 6403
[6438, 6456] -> 6451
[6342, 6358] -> 6357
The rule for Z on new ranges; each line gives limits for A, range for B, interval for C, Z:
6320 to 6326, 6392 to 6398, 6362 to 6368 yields -1.02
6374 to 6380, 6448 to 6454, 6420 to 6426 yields -1.18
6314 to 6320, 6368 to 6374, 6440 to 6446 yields -1.16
